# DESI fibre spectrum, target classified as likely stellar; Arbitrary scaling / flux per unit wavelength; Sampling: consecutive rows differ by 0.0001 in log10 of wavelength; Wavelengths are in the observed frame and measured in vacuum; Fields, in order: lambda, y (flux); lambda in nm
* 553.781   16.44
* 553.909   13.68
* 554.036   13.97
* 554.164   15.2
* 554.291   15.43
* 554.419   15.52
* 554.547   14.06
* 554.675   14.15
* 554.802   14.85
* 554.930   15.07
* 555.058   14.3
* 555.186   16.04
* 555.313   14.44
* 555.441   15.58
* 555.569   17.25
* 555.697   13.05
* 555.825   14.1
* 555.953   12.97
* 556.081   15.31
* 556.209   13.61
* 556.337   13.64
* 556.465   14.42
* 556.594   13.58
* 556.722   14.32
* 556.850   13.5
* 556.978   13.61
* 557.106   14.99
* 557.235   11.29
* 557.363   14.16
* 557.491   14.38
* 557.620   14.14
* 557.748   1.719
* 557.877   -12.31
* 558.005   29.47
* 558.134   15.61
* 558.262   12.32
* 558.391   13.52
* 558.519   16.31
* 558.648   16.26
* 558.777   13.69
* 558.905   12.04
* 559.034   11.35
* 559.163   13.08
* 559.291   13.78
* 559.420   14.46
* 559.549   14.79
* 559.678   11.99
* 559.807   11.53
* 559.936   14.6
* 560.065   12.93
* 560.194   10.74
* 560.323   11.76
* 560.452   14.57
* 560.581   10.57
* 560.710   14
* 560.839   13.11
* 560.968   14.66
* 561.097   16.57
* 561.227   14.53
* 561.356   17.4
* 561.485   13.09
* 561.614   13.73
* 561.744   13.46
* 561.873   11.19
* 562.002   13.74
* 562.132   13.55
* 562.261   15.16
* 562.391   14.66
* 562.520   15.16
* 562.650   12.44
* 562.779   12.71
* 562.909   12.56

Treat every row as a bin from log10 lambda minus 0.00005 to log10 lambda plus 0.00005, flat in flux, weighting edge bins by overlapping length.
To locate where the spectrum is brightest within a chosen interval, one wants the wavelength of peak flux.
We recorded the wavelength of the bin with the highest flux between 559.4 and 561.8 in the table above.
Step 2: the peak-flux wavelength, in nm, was 561.356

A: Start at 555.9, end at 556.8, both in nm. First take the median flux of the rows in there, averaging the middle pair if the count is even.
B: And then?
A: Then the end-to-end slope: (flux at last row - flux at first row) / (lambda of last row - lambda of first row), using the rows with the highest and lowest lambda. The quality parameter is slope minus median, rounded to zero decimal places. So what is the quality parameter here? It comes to -12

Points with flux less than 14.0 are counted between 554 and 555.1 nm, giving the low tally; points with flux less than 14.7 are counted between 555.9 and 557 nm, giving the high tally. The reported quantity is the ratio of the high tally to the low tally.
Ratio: 8.00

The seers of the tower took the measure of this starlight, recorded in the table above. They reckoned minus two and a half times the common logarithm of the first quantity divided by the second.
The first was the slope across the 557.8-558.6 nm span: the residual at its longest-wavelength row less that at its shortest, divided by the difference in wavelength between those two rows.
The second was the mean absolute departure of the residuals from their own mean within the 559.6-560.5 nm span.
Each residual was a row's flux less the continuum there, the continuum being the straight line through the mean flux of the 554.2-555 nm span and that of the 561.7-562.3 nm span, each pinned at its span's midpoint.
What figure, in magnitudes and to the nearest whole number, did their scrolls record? -4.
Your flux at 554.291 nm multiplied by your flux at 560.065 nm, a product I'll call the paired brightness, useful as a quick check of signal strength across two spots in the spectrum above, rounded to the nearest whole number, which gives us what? 200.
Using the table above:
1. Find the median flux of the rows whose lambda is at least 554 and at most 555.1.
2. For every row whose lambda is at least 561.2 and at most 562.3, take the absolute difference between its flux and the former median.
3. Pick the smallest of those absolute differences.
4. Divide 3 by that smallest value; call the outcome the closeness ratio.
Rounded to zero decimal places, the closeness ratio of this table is 10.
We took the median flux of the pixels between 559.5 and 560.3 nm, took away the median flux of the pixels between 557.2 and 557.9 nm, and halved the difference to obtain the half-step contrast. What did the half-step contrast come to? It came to -0.1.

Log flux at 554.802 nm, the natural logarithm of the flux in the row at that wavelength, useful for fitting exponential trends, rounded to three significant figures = 2.70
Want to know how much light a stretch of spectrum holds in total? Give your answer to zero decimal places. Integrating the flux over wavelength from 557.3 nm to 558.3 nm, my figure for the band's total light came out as 11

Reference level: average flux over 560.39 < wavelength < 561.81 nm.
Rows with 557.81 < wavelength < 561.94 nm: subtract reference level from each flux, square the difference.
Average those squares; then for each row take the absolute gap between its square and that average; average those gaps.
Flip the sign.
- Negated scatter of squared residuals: -54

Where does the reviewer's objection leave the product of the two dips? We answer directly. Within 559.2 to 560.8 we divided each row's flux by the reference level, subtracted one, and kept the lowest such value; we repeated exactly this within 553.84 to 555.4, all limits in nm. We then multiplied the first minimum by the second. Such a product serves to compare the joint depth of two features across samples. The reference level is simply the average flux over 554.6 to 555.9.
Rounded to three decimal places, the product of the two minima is 0.023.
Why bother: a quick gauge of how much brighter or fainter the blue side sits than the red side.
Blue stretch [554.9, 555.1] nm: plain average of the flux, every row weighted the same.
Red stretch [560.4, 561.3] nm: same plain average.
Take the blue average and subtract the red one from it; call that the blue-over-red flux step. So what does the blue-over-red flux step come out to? 1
